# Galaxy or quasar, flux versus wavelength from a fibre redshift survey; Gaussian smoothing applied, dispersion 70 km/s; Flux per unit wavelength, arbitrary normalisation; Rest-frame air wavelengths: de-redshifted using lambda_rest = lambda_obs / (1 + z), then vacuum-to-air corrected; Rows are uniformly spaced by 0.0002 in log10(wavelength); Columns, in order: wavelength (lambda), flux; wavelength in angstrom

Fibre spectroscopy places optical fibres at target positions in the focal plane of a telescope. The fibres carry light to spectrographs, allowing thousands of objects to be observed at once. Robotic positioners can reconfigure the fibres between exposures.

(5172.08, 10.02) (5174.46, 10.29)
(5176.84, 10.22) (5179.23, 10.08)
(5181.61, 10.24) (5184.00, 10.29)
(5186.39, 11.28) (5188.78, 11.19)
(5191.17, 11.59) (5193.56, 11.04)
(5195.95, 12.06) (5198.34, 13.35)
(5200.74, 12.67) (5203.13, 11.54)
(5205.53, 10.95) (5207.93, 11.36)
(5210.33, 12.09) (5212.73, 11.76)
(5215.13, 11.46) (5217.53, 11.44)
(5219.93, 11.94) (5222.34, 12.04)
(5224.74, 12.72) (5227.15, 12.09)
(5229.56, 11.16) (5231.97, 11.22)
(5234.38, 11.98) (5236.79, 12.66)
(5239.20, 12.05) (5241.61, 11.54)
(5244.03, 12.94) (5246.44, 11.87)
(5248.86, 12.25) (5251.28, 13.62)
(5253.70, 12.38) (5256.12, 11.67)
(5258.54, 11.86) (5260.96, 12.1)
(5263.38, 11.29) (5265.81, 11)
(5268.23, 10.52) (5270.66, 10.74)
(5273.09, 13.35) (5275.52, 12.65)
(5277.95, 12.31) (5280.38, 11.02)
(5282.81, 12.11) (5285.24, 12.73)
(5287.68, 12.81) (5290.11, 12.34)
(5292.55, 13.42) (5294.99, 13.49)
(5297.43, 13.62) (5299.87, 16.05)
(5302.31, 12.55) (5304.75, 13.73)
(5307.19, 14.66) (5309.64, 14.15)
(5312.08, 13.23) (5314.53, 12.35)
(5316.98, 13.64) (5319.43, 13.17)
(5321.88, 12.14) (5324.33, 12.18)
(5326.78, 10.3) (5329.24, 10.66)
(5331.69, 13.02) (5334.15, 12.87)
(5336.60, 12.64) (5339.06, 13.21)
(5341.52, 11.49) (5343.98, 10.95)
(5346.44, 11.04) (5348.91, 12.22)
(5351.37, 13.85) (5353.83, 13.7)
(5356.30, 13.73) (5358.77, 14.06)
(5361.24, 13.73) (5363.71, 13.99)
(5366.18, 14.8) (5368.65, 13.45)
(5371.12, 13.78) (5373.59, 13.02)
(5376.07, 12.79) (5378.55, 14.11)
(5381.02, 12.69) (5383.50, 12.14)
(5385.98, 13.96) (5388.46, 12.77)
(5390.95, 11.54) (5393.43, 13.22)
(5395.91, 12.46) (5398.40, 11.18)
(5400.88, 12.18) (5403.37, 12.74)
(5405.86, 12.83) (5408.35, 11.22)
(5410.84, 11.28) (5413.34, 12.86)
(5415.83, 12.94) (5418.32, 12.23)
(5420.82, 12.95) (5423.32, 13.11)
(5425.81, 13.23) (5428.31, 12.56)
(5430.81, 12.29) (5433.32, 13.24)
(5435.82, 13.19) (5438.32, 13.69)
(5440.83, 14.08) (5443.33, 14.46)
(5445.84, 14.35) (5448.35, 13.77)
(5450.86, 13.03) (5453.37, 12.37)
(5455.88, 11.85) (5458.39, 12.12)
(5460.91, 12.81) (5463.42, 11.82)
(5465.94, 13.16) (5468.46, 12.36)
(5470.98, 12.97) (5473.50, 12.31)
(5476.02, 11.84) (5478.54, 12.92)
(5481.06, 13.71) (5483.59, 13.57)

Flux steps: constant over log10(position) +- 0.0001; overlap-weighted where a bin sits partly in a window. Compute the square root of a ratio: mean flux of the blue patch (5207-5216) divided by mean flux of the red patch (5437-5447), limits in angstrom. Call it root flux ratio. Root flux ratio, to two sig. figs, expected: 0.91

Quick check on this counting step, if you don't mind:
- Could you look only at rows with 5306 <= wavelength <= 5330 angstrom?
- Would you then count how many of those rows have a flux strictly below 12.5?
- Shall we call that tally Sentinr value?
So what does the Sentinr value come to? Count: 5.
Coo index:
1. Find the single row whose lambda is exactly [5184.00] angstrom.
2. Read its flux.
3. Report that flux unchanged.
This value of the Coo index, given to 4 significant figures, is 10.29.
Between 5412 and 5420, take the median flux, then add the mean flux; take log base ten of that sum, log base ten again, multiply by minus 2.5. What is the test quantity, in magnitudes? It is -0.371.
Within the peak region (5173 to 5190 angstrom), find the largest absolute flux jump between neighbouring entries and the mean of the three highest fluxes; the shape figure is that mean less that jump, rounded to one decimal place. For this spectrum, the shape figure 9.9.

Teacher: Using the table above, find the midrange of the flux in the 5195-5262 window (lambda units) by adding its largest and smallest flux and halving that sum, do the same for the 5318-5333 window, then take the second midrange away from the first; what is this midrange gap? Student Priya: 0.55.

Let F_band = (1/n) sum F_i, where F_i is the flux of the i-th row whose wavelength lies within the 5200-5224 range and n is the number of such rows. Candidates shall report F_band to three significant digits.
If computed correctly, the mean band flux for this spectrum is 11.7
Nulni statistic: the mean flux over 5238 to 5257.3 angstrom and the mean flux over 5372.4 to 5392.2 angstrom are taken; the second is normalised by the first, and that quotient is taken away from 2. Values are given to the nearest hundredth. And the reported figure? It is 0.95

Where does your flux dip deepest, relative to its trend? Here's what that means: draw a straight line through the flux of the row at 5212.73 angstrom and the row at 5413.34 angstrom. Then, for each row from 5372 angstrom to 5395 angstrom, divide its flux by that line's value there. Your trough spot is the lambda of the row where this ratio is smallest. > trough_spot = 5390.95 angstrom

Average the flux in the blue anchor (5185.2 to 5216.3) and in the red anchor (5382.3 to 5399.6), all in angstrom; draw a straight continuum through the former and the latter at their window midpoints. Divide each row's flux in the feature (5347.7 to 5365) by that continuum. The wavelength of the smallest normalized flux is 5348.91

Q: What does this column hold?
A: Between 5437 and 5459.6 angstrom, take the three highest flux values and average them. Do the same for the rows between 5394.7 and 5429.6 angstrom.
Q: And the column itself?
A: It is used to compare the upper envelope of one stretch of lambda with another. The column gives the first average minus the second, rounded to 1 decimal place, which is 1.2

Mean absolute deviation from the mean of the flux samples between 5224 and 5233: 0.61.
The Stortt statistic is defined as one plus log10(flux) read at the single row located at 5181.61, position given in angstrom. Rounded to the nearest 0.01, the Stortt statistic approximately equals 2.01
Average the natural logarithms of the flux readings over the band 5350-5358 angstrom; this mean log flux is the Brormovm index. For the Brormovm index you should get 2.62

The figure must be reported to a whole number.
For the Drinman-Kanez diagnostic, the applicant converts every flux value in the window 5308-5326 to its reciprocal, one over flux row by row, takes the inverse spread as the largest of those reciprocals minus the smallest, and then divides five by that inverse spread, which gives 427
